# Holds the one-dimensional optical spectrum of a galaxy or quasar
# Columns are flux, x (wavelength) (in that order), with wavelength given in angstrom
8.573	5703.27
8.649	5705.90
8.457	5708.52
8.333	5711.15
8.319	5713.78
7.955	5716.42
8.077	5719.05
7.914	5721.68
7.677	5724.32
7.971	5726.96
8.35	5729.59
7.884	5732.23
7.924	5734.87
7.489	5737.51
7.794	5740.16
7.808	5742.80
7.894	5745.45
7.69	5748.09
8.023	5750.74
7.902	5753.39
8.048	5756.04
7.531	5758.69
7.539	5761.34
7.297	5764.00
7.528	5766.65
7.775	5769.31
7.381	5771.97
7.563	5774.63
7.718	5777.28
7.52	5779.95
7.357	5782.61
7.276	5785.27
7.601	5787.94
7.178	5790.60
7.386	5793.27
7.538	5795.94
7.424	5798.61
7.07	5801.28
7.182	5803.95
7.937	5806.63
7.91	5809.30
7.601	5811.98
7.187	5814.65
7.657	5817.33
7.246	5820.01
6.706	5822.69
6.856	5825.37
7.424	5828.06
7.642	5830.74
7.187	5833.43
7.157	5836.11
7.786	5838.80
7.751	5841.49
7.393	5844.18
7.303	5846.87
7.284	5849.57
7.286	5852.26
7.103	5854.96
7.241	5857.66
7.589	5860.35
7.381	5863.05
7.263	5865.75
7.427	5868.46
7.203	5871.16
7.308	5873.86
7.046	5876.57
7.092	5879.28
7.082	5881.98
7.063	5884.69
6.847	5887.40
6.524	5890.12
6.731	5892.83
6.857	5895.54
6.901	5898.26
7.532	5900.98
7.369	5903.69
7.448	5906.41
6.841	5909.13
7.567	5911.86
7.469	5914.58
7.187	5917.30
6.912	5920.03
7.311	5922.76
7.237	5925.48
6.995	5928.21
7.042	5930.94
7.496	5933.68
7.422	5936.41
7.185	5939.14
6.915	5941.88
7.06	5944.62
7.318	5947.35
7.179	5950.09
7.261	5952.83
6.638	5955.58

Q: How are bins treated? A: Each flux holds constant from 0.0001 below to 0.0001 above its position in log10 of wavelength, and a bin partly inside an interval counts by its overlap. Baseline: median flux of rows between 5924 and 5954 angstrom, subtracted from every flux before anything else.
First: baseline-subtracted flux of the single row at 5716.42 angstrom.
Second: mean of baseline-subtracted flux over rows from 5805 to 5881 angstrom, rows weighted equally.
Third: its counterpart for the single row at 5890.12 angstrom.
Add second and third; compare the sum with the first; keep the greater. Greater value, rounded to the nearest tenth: 0.8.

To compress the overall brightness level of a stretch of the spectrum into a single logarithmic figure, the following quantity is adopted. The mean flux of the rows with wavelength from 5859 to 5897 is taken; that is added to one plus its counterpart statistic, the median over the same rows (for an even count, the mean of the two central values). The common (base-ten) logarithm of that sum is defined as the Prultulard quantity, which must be 1.18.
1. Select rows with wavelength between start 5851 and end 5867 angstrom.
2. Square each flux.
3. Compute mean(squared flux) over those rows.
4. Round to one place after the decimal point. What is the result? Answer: 53.5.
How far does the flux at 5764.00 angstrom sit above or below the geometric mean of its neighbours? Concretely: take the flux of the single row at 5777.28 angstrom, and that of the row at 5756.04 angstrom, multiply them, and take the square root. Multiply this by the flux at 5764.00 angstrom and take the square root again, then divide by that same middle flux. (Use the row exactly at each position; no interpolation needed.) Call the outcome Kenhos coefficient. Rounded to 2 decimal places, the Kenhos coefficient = 1.04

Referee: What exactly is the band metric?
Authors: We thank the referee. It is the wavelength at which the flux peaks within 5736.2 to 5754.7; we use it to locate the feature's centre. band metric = 5750.74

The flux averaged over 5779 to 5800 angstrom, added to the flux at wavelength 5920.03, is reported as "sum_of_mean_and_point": 14.3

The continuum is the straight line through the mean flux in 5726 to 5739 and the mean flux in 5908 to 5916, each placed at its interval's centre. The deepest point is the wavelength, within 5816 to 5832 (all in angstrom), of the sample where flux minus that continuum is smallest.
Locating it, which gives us 5822.69 angstrom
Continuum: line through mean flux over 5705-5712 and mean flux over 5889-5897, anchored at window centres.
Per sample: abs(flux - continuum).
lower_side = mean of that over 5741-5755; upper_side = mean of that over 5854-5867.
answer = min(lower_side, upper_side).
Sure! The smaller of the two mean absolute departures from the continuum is 0.24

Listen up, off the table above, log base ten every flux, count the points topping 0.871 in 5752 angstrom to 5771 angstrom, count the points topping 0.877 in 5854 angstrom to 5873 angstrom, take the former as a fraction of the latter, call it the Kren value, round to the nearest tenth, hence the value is 6.0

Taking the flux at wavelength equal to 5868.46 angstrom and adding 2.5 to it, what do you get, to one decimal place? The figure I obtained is 9.9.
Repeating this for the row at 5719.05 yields 10.6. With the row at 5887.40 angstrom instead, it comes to 9.3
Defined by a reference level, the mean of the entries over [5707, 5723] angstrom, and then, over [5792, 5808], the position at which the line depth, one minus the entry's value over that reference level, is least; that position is 5806.63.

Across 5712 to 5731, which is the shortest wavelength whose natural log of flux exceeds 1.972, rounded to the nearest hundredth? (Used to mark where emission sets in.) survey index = 5713.78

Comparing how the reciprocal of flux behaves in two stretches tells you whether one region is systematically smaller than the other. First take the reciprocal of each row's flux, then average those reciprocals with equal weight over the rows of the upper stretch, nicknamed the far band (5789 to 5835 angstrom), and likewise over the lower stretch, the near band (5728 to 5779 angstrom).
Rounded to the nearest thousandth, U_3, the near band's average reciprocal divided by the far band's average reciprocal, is 0.950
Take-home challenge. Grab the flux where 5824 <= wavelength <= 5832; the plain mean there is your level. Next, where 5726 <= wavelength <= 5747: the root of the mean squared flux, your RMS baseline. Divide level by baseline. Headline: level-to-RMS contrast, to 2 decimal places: 0.93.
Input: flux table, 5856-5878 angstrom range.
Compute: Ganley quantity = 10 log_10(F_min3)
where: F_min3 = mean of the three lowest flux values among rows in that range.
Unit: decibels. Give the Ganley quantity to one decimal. 8.6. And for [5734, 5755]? 8.8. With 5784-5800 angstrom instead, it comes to 8.6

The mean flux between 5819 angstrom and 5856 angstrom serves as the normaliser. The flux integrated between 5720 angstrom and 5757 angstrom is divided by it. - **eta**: 40.0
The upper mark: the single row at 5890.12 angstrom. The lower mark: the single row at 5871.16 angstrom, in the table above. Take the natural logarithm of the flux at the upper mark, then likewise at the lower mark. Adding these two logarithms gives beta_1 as 3.85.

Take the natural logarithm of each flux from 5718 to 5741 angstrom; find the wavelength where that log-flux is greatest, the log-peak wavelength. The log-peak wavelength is 5729.59 angstrom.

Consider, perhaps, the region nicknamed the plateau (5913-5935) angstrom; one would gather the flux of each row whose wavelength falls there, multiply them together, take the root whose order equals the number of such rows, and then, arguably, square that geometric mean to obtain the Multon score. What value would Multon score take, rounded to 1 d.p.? 51.9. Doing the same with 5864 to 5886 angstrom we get 51.6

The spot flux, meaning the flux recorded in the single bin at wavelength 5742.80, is 7.808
